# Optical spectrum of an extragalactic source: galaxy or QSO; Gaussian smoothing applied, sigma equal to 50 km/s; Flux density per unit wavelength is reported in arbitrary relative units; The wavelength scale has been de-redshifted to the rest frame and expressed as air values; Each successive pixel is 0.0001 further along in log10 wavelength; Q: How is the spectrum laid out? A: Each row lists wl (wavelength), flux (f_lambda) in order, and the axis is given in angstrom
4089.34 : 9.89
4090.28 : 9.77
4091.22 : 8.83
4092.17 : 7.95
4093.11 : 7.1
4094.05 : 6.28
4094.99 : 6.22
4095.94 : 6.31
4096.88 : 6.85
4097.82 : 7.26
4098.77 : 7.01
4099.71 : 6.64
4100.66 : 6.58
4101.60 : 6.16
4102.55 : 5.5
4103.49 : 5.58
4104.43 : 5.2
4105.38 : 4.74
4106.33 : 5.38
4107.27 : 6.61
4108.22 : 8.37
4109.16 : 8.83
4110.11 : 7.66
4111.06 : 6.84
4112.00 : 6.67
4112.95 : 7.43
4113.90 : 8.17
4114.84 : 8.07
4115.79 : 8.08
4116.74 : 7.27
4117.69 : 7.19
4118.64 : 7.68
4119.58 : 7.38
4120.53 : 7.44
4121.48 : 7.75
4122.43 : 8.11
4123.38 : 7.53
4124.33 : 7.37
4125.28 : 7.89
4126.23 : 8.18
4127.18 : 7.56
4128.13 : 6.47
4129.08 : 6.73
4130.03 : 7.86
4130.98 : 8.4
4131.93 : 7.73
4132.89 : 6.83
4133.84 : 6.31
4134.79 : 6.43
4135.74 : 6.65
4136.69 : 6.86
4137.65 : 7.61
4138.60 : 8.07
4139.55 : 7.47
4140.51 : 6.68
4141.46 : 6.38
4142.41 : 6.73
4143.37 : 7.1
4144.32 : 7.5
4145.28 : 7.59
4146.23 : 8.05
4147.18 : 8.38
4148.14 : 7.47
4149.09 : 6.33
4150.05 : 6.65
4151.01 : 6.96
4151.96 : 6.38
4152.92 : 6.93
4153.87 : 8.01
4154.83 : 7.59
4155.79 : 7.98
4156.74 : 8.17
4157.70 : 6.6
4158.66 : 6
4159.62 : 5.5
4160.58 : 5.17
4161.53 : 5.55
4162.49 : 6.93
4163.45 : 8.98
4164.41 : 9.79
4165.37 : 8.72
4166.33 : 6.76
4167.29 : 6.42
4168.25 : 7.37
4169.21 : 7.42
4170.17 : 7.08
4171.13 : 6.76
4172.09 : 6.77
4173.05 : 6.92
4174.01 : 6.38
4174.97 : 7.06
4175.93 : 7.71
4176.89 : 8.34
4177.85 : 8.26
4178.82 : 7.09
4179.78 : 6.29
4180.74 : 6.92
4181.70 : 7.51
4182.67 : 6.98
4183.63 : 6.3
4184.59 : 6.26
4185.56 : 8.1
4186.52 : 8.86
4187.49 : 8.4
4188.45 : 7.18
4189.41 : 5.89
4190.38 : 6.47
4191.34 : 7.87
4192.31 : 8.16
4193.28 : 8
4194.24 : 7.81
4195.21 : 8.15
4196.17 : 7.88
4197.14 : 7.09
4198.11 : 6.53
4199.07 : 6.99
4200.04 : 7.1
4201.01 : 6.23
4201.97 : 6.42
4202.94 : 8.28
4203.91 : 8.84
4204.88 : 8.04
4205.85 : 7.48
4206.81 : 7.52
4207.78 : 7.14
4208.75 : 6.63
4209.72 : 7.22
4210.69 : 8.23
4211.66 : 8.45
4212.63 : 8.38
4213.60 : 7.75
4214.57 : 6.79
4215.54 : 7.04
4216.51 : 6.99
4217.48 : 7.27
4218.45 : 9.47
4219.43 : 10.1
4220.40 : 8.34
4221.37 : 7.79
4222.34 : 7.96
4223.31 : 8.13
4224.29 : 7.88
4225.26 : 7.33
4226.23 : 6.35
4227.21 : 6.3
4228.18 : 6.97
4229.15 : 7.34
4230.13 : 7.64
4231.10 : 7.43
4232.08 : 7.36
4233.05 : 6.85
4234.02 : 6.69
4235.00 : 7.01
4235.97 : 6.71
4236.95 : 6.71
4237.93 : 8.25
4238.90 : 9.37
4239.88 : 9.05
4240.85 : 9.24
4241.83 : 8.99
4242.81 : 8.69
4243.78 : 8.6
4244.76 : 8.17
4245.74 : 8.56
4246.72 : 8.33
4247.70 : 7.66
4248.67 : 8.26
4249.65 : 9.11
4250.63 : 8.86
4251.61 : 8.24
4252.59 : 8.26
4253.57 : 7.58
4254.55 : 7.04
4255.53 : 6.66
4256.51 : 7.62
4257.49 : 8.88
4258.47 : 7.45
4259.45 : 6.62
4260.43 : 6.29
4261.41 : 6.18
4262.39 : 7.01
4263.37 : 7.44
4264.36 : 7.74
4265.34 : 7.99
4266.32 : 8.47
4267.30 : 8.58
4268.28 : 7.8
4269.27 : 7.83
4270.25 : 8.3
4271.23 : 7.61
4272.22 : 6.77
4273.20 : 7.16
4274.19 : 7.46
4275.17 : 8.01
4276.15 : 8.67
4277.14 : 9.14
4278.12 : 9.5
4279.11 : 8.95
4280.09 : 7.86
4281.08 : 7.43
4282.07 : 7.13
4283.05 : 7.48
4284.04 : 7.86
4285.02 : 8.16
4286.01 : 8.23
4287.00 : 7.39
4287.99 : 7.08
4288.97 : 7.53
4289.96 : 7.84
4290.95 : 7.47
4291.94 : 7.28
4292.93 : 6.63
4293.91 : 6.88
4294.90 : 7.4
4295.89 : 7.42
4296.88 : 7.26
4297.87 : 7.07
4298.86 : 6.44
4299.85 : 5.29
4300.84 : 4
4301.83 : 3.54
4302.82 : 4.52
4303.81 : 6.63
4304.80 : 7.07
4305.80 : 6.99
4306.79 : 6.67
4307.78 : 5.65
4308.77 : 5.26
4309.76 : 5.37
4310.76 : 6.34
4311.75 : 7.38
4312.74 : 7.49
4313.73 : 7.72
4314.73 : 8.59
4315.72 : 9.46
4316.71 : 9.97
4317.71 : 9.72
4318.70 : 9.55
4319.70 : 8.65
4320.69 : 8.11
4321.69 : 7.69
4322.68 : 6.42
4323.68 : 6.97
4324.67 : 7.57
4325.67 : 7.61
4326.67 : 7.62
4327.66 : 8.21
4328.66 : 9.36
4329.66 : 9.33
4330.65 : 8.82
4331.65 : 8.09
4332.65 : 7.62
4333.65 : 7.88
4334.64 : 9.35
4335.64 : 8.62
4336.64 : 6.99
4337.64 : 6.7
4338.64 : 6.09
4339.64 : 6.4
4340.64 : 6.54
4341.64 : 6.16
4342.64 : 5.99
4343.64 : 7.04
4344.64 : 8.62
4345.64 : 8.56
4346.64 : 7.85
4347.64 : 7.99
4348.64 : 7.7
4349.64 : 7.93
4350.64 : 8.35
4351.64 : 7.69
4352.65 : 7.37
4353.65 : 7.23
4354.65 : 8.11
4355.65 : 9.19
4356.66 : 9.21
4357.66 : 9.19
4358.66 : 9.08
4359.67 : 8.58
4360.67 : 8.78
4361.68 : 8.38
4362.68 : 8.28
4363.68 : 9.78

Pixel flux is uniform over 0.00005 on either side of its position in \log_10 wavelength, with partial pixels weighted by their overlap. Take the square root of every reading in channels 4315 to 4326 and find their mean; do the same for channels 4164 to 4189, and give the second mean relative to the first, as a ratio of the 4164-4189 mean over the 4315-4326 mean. 0.94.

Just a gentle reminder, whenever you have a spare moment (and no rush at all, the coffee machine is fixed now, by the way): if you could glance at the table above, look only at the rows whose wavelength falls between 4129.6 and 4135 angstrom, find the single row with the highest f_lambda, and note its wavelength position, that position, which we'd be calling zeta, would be 4130.98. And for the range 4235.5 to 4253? 4238.90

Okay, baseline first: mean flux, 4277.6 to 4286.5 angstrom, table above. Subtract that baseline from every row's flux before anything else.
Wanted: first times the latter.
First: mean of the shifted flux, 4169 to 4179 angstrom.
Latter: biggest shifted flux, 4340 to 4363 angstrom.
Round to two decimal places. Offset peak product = -0.93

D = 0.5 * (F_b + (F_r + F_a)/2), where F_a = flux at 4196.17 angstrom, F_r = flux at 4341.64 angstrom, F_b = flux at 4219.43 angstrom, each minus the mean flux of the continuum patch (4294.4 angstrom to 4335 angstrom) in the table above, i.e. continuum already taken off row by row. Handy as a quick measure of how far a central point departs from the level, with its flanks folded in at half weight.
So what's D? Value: 1.2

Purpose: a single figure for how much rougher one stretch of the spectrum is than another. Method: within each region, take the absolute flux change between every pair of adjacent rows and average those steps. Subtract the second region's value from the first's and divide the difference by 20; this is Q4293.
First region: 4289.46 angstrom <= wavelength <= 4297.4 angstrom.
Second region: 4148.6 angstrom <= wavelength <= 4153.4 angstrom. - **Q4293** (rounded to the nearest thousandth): -0.007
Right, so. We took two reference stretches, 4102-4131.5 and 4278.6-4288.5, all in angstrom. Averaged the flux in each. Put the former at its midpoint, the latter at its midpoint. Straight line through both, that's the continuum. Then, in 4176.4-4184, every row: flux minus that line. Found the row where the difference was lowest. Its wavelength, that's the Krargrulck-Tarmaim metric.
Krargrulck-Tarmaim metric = 4183.63 angstrom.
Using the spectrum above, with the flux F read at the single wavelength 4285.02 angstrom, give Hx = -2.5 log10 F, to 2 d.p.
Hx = -2.28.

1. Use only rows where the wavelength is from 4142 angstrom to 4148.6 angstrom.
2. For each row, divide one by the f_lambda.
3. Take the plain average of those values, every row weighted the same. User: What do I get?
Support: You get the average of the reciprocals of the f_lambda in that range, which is 0.133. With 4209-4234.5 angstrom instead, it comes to 0.133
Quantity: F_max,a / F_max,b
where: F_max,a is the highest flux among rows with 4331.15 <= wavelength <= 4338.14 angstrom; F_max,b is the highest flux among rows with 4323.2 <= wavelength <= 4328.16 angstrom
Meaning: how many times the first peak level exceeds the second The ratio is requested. 1.14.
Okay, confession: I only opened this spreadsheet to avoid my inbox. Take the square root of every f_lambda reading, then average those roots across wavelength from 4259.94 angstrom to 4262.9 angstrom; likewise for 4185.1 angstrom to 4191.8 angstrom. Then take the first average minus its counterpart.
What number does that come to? -0.19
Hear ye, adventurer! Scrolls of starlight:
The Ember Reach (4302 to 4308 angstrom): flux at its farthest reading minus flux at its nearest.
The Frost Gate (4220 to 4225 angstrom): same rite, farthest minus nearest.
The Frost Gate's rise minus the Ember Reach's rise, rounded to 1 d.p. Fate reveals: -1.6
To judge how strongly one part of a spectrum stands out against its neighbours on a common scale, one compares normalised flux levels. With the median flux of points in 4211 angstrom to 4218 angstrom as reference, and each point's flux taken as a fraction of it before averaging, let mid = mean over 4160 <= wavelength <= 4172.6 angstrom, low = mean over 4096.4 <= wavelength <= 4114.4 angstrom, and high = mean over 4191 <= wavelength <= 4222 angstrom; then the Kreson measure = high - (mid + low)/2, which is 0.10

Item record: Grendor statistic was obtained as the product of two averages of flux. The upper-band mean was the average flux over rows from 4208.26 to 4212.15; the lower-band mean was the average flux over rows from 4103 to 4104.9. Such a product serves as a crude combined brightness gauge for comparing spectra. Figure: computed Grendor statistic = 41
